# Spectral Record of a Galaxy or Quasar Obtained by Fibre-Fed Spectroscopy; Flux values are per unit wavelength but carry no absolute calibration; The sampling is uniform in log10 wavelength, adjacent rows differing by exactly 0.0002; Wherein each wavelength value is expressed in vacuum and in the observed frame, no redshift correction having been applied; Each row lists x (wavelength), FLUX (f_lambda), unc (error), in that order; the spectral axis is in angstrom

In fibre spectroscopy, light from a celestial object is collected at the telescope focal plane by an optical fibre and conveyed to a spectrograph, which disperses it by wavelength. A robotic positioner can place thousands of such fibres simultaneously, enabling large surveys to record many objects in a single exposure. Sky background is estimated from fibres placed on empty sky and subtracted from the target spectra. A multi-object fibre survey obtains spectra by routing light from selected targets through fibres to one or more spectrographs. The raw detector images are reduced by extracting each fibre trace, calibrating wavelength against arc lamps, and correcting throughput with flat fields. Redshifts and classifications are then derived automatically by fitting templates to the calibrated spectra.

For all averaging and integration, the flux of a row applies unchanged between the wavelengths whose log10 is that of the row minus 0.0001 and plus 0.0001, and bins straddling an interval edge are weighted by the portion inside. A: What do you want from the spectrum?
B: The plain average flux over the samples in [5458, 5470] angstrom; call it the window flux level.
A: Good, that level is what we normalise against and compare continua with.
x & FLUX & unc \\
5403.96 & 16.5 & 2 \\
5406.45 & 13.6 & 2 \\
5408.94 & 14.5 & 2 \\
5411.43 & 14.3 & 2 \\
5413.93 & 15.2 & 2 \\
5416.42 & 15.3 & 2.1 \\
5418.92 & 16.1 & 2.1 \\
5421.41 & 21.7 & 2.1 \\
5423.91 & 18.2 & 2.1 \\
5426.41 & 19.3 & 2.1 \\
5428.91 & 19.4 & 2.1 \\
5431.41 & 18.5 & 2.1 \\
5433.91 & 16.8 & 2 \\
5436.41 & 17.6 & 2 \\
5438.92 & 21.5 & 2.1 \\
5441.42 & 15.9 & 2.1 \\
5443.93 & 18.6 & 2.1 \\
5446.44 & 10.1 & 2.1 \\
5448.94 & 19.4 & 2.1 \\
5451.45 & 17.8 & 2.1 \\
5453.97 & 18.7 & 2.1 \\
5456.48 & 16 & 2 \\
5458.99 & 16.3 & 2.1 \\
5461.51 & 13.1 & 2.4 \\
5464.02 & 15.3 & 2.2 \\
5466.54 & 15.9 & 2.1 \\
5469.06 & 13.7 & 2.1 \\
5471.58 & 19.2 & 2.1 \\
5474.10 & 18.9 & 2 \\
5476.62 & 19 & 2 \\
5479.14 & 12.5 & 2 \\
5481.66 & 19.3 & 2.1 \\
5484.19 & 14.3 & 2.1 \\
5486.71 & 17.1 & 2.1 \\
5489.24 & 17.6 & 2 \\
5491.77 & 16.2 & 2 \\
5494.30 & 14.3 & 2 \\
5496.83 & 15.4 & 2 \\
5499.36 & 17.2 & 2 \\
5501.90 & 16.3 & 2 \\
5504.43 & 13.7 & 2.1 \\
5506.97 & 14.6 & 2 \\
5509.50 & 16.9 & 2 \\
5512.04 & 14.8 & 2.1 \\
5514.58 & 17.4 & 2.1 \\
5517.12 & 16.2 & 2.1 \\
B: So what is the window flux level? 14.9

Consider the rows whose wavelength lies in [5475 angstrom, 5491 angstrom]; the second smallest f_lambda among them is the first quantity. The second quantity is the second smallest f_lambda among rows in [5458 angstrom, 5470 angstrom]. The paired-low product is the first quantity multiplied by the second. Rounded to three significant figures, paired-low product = 196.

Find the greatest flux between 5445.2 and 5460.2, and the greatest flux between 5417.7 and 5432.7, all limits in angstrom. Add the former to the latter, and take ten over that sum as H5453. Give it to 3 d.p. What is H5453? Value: 0.243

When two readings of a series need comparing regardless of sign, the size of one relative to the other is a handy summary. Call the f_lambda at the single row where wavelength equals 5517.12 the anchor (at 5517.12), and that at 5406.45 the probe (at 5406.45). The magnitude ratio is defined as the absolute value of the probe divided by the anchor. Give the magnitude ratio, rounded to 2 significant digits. 0.84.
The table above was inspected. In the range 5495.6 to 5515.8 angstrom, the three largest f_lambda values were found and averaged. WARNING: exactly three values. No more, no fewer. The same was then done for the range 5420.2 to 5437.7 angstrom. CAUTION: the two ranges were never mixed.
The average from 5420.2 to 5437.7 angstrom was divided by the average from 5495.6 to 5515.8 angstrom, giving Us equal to 1.17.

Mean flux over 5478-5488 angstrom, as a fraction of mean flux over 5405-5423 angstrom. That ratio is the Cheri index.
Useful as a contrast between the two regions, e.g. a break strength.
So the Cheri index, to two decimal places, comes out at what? 1.00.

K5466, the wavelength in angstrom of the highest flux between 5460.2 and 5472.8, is 5471.58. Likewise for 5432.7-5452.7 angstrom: 5438.92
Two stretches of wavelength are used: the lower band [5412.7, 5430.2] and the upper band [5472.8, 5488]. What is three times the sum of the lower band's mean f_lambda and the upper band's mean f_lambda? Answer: 104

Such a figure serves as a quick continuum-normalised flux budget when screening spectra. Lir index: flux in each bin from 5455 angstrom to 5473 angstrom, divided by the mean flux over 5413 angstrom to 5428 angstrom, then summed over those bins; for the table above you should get 6.2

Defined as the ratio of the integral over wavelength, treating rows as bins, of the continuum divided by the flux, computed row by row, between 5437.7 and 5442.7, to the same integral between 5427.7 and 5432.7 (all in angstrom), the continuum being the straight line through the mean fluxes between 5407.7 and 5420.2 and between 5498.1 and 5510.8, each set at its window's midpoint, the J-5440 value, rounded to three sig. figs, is 1.04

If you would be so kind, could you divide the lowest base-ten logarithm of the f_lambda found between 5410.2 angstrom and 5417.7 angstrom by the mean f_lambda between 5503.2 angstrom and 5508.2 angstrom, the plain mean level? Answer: 0.082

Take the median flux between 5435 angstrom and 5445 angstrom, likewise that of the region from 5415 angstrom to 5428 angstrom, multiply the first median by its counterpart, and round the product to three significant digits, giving 329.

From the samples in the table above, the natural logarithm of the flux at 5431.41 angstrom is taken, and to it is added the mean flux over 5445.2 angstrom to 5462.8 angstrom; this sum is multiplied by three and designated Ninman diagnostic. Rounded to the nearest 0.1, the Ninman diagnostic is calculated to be 56.5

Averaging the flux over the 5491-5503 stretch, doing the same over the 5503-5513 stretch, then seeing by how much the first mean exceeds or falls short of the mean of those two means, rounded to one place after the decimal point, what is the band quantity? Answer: 0.4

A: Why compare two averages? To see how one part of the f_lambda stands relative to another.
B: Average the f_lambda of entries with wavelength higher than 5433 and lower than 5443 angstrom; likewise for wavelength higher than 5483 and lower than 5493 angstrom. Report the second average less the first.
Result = -1.7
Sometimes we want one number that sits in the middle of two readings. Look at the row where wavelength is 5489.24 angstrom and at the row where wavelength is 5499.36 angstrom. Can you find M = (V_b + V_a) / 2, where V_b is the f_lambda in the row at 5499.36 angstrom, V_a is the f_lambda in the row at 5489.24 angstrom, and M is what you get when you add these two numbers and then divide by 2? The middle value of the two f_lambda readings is 17.4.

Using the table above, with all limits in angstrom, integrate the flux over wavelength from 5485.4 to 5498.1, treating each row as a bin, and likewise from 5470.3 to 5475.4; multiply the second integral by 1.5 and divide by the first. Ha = 0.7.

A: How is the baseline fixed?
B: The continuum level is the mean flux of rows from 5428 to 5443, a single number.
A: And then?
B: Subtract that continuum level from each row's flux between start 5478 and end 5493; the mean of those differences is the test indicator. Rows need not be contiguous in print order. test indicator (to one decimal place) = -2.1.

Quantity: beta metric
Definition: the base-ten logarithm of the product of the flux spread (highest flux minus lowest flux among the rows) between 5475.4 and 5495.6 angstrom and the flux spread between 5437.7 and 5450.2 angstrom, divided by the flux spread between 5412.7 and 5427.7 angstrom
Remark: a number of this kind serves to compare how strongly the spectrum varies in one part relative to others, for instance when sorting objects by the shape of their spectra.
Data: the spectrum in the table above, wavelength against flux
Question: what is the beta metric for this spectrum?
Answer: 1.1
